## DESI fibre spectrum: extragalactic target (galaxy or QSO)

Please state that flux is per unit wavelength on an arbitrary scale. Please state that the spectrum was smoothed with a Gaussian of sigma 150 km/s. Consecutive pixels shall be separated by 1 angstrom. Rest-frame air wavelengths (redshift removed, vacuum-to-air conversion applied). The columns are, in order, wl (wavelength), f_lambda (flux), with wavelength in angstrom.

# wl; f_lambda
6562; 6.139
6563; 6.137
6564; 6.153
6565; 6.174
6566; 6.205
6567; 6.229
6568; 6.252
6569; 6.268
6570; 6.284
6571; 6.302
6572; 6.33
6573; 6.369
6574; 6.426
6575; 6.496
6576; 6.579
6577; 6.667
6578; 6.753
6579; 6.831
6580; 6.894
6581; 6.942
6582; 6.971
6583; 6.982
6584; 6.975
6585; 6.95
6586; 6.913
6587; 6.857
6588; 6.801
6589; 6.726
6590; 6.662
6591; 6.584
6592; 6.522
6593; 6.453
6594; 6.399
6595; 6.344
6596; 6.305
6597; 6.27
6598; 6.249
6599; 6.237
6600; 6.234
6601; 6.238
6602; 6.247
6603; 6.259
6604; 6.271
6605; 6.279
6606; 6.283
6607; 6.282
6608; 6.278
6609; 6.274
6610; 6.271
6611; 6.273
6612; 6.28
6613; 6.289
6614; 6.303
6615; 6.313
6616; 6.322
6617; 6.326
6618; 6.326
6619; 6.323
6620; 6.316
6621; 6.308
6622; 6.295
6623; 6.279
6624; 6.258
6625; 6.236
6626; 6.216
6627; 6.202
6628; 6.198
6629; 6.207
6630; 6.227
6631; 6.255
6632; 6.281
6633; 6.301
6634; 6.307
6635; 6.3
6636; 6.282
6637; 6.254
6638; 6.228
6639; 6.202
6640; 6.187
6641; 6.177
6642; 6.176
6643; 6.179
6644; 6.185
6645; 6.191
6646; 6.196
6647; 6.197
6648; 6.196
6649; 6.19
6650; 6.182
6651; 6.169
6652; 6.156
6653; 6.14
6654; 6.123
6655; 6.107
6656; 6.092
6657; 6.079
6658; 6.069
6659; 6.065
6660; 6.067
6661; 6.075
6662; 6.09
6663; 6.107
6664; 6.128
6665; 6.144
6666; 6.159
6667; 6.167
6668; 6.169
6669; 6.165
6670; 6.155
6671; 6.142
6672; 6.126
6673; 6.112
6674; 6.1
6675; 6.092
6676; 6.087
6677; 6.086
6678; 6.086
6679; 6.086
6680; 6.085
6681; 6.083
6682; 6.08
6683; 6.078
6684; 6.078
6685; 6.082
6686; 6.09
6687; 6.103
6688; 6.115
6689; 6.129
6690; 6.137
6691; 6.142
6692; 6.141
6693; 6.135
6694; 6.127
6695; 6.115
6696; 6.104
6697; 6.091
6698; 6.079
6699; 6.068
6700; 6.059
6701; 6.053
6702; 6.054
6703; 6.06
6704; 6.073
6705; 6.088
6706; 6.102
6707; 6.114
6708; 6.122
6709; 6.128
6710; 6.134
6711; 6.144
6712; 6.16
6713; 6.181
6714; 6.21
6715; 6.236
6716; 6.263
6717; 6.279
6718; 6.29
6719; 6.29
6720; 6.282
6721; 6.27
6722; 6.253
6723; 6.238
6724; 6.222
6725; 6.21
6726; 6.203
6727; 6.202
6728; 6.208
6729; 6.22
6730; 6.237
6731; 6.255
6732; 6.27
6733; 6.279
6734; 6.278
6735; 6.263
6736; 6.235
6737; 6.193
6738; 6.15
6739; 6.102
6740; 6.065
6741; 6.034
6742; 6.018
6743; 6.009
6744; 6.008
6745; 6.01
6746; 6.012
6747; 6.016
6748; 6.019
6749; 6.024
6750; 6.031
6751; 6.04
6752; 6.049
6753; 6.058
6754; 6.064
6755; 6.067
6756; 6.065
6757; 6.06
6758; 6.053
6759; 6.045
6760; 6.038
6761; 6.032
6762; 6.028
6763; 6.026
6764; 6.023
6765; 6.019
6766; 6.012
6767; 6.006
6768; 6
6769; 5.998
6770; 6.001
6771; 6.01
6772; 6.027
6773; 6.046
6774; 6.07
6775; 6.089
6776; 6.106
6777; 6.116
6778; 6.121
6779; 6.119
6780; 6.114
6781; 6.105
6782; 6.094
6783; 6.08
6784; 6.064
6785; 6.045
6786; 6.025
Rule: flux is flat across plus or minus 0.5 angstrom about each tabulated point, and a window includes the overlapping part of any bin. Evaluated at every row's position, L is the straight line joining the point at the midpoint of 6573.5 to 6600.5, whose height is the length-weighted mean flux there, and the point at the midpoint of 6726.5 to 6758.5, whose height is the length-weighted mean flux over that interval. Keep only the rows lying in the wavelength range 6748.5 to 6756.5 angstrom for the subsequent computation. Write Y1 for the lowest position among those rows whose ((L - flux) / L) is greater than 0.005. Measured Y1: 6749 angstrom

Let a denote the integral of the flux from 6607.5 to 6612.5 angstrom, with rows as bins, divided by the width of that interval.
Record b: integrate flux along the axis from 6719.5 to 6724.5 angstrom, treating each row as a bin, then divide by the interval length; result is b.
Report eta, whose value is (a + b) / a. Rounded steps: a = 6.28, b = 6.25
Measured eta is 2.00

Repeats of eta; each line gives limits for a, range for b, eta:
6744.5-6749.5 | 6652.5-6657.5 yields 2.02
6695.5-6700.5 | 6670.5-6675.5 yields 2.01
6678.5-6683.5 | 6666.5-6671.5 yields 2.01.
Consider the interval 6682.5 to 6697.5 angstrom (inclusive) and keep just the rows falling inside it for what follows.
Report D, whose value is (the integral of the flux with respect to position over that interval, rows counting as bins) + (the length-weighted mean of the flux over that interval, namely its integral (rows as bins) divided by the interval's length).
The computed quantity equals 98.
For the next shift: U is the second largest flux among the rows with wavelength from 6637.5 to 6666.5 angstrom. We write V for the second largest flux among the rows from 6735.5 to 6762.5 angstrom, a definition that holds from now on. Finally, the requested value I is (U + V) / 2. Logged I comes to 6.20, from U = 6.202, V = 6.193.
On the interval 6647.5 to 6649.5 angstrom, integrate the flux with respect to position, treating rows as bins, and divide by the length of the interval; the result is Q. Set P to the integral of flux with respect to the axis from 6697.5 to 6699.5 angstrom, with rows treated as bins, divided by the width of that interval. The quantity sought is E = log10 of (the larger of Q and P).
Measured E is 0.792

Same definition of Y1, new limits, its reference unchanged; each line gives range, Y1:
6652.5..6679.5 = 6653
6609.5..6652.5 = 6610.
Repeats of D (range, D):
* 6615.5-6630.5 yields 100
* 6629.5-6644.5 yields 100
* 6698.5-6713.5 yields 98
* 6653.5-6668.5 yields 98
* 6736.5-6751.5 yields 97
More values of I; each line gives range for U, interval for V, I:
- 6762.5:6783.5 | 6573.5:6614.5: 6.55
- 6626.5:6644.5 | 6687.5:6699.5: 6.22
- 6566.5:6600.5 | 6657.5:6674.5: 6.57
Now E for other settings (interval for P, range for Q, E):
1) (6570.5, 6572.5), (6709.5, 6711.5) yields 0.800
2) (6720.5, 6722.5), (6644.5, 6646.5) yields 0.797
